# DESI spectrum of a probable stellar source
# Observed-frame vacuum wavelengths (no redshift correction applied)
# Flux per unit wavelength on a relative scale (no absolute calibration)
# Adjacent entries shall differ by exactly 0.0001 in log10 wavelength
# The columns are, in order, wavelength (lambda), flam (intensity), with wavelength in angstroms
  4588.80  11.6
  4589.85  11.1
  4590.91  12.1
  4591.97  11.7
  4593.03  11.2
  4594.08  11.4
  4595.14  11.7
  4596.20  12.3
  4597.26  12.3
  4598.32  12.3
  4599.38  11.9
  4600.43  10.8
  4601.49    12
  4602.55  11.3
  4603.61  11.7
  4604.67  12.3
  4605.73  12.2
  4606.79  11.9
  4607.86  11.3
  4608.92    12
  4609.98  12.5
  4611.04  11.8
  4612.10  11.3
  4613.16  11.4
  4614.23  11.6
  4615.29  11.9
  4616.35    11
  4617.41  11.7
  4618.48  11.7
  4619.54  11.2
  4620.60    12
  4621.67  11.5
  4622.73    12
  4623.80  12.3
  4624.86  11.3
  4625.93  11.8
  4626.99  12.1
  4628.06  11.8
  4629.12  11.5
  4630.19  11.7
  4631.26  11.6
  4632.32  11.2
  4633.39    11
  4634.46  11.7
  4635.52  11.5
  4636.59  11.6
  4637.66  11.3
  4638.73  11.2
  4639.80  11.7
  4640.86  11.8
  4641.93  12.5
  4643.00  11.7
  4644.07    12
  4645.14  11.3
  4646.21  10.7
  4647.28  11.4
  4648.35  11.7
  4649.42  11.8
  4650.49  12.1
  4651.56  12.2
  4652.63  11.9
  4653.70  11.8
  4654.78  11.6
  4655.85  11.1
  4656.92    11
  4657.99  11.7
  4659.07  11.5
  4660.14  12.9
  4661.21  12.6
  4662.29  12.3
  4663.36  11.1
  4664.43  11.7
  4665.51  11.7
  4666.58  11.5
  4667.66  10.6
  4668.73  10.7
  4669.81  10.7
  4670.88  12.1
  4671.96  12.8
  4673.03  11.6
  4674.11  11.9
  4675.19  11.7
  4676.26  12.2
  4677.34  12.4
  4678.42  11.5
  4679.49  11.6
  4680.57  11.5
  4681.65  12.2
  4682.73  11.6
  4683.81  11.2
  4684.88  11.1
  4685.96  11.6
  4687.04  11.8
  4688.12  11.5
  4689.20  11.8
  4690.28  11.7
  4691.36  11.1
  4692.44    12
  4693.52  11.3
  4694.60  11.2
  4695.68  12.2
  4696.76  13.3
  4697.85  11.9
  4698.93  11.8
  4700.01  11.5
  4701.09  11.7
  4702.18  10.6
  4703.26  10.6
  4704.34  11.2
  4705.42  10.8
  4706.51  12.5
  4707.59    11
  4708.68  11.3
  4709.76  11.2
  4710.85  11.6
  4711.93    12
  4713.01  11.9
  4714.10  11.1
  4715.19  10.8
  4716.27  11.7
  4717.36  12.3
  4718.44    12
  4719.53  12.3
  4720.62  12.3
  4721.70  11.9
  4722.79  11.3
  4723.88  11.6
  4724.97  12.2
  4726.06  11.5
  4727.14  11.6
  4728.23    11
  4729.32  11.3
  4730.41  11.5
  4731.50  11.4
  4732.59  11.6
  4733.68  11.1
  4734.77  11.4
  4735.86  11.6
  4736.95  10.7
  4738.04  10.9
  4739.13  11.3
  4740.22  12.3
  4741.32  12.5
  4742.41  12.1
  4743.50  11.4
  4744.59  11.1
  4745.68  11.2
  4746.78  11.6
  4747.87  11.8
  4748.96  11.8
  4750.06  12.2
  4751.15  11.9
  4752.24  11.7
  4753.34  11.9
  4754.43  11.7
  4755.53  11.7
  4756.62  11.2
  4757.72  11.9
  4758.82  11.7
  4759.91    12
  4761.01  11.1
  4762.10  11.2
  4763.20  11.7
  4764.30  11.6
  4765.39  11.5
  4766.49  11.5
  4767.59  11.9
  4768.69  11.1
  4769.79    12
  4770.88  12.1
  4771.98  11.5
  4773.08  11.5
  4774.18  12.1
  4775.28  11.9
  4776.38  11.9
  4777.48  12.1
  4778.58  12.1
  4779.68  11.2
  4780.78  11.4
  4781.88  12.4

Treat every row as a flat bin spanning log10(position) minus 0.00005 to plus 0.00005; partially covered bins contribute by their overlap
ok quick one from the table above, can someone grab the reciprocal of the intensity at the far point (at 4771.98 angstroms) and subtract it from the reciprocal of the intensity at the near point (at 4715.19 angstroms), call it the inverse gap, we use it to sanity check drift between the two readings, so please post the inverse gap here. 0.006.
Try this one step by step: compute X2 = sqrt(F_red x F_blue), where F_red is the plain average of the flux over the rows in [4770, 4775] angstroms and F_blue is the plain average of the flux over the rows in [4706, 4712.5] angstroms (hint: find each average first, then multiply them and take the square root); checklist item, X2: 11.7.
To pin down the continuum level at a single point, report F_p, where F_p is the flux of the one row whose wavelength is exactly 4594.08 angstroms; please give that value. 11.4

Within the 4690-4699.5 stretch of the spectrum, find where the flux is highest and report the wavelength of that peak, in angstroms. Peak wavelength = 4696.76 angstroms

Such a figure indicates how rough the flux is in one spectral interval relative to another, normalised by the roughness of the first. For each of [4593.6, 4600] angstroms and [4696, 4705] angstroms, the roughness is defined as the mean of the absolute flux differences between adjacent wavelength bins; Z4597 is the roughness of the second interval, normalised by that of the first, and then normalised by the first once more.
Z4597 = 7.8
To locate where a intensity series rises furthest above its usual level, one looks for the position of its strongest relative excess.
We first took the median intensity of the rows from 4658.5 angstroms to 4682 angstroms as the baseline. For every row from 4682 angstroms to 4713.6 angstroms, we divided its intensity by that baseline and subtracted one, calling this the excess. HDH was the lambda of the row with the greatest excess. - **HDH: 4696.76 angstroms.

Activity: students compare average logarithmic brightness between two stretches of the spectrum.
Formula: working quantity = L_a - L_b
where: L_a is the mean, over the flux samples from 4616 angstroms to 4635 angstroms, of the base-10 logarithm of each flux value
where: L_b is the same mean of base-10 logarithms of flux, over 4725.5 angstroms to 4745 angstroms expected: 0.0060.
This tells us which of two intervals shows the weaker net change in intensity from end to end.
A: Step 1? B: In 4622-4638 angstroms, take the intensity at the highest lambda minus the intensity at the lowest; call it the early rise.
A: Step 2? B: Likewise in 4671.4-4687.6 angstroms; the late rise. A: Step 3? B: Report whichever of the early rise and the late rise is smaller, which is -1.0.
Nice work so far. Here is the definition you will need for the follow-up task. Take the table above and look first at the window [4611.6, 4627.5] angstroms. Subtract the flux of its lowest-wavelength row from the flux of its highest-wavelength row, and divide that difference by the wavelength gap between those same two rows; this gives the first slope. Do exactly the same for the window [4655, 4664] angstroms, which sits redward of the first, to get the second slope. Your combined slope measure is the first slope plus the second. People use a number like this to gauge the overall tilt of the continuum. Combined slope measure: 0.05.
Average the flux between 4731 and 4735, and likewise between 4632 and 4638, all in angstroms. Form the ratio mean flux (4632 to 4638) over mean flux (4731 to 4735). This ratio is 1.00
